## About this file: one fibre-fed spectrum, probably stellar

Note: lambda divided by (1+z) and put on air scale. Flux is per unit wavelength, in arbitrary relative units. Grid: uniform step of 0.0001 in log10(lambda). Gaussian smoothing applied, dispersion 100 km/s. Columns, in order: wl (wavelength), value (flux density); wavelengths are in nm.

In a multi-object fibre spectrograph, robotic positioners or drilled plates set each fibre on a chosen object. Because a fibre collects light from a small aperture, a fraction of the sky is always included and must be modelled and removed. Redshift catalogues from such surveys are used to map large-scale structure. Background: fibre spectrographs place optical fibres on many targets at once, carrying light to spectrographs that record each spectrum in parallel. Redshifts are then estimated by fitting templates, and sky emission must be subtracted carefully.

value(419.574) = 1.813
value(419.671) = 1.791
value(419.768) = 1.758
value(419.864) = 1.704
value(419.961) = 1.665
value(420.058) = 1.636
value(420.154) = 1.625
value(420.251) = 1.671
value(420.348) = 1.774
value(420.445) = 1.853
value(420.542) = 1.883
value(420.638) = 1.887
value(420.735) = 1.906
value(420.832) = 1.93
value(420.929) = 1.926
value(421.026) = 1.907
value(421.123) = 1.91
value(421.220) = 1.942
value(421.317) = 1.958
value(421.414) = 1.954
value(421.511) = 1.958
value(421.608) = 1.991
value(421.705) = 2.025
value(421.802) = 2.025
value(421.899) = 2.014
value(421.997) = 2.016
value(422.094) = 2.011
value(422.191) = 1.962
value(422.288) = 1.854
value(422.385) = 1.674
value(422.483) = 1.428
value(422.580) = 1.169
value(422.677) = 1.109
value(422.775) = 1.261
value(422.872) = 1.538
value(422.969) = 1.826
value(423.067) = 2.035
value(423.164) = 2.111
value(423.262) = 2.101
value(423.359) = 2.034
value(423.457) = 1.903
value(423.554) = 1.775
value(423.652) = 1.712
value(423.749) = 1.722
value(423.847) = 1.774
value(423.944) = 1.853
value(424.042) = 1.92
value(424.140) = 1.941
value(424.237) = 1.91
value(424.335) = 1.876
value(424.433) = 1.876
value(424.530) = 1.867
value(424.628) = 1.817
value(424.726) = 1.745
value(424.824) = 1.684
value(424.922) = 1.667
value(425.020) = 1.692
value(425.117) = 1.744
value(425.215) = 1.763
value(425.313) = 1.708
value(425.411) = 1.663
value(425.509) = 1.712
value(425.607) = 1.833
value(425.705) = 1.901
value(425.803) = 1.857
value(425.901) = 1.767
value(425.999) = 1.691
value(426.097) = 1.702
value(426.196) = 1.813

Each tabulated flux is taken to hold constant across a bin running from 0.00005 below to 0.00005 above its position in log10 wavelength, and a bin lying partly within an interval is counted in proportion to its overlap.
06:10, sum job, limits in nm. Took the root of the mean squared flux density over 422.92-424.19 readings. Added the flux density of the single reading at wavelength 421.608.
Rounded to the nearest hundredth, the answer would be 3.90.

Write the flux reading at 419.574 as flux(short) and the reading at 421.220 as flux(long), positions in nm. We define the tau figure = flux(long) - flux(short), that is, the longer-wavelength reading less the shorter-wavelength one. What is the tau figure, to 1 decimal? 0.1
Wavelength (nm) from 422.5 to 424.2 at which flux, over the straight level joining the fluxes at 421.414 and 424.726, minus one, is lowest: 422.677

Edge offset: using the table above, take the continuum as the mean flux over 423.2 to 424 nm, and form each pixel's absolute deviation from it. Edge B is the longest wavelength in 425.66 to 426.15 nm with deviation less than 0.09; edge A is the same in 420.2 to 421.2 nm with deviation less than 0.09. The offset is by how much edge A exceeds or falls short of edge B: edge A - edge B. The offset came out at -4.68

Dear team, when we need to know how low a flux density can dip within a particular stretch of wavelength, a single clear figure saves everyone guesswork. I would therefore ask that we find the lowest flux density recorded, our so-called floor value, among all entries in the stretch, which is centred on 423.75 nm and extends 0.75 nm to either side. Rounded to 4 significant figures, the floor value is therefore 1.712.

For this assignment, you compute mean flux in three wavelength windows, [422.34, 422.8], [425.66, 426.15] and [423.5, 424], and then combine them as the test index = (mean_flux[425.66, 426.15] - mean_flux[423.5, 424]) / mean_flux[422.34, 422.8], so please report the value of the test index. 0.01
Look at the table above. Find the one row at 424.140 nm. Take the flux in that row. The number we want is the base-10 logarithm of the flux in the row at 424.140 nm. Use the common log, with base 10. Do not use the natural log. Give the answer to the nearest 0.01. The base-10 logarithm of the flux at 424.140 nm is 0.29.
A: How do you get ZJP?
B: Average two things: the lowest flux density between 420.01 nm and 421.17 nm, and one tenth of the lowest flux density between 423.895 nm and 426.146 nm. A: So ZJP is 0.9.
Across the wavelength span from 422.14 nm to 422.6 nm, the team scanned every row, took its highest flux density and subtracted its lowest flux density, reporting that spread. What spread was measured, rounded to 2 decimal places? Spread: 0.79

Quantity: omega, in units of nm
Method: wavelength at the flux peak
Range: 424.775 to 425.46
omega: 425.215 nm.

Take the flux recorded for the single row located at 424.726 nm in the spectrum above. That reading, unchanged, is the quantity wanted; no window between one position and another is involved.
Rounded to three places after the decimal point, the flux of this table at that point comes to 1.745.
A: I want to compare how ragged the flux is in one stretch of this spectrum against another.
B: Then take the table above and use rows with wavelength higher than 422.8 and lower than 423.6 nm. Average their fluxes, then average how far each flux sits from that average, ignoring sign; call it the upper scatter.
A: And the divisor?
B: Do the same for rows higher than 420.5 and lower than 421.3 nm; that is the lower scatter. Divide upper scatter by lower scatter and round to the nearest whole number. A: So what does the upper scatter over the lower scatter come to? 10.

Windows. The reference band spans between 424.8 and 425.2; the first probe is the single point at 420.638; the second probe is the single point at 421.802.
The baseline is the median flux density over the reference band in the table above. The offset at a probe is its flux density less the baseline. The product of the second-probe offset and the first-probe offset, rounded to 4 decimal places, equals 0.0671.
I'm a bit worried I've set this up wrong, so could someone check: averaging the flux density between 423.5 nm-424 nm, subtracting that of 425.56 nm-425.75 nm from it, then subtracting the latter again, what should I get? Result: -2.0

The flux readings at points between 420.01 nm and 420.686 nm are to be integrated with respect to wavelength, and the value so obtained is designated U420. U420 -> 1.19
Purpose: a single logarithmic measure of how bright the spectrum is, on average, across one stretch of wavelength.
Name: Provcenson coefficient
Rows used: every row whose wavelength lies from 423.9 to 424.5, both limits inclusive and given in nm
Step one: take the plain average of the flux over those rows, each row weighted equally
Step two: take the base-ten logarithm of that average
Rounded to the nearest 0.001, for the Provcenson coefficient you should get 0.278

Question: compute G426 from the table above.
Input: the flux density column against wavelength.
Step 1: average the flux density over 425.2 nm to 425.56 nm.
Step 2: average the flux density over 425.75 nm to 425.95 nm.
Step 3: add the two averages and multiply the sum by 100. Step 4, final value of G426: 352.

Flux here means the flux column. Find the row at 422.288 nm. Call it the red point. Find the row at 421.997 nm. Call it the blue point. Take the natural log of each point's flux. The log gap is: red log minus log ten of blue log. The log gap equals 0.77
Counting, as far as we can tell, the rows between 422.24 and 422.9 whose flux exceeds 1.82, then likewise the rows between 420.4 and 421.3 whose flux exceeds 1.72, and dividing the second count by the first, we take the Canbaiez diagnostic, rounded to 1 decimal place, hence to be 9.0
